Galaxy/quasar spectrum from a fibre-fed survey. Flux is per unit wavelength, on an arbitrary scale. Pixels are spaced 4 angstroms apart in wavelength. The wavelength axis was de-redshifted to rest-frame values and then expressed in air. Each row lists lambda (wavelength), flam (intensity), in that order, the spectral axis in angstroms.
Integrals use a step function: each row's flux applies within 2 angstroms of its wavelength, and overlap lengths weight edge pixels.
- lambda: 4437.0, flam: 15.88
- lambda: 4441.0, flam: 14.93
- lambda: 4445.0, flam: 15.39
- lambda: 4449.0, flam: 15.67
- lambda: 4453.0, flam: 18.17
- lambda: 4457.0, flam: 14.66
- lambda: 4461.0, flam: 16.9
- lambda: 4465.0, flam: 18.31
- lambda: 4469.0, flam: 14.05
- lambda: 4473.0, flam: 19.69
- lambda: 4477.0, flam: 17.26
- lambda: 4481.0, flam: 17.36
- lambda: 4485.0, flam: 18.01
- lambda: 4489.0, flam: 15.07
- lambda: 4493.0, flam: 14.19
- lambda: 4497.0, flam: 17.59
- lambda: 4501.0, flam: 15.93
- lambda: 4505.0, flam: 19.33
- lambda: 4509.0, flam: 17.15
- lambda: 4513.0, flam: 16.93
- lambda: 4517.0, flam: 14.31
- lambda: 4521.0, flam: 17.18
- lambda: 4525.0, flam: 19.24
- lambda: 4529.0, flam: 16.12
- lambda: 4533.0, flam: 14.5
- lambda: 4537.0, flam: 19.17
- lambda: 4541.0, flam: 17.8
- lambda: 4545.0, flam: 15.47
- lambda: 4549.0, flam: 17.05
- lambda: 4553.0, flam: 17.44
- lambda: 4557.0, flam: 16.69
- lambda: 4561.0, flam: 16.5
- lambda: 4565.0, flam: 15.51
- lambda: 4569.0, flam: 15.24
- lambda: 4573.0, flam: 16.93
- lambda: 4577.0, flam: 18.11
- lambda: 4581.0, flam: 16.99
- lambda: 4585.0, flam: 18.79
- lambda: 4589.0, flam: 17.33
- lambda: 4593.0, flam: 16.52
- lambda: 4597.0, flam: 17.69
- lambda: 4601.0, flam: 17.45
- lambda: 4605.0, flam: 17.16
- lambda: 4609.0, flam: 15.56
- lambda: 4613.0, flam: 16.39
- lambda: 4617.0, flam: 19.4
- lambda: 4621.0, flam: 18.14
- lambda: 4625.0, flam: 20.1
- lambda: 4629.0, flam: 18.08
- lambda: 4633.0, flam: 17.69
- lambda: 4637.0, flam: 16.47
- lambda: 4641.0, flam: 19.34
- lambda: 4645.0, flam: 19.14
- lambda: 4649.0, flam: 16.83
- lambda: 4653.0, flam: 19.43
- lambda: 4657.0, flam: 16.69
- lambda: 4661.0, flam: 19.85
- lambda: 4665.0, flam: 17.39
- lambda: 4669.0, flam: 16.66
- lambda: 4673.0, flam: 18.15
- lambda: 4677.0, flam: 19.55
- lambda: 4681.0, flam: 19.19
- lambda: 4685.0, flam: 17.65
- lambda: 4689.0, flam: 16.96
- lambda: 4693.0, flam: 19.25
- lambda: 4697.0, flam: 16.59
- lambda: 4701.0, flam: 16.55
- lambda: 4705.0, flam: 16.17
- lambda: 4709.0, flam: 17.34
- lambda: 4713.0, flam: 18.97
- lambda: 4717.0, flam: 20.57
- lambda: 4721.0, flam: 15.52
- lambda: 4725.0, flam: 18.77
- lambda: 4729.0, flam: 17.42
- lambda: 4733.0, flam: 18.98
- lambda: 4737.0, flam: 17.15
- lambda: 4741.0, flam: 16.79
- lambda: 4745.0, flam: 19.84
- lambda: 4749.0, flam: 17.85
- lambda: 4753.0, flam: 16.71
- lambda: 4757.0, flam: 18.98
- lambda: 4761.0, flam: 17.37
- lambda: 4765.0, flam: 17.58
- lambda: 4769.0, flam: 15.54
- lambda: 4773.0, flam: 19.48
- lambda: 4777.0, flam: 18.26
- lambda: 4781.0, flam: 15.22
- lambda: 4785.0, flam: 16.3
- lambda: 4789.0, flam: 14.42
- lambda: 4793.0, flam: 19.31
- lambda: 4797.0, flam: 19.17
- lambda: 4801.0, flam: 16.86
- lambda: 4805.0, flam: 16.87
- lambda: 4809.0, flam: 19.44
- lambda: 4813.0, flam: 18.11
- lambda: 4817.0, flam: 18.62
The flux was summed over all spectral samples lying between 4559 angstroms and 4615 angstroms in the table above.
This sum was 236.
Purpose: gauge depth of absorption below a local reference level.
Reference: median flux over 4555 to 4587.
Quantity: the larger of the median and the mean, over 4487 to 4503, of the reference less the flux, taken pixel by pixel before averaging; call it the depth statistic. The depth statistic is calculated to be 1.3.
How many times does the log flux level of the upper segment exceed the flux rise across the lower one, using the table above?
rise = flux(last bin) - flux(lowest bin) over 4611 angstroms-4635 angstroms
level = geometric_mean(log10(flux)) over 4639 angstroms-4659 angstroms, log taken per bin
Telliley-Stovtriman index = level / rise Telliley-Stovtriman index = 0.97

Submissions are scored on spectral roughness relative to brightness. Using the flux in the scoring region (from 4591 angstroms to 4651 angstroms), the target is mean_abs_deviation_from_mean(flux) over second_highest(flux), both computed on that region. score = 0.054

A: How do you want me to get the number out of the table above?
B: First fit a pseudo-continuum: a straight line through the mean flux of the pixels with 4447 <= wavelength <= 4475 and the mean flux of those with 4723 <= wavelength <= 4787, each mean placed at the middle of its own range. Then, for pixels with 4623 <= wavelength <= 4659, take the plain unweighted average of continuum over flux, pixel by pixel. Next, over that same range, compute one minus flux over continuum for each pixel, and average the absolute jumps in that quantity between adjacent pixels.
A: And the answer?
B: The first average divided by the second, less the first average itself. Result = 8.2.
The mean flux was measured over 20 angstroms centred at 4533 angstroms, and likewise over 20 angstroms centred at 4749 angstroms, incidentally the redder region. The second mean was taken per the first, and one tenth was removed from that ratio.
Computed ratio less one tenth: 0.938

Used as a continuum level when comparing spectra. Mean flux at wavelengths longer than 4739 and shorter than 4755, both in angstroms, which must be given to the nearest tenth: 17.8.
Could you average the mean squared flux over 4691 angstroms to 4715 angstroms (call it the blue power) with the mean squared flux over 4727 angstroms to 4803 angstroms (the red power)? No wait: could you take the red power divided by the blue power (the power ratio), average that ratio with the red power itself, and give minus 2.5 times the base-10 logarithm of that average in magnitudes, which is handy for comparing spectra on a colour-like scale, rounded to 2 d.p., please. -5.48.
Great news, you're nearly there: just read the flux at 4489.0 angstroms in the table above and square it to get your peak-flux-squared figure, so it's 227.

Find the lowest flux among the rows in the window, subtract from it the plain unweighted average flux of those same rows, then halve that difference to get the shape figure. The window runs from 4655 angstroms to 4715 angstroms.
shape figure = -0.8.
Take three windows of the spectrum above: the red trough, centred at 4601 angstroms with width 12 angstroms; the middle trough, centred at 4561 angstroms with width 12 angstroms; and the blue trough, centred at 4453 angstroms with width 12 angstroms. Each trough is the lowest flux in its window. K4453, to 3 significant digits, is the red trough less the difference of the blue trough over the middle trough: 18.0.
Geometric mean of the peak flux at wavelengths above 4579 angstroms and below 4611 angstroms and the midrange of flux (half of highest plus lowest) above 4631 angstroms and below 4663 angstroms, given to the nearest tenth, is 18.5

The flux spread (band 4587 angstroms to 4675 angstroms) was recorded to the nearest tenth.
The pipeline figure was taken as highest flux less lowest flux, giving 4.5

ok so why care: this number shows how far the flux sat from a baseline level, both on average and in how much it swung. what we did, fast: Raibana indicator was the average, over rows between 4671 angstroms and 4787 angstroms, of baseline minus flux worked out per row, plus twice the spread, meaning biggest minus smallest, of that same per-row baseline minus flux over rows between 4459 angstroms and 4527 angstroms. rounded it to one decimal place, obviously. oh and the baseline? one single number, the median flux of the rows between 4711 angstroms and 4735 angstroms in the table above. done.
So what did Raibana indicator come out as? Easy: 12.4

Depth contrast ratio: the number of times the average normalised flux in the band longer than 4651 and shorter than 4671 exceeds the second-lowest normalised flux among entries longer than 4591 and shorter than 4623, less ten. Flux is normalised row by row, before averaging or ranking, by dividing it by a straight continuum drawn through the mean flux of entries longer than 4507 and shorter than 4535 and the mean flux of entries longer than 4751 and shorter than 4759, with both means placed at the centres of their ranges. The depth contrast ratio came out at -8.92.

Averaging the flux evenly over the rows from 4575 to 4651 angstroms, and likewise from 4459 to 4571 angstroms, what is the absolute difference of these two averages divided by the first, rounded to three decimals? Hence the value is 0.054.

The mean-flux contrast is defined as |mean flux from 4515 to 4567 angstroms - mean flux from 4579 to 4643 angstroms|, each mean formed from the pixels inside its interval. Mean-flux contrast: 1.00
